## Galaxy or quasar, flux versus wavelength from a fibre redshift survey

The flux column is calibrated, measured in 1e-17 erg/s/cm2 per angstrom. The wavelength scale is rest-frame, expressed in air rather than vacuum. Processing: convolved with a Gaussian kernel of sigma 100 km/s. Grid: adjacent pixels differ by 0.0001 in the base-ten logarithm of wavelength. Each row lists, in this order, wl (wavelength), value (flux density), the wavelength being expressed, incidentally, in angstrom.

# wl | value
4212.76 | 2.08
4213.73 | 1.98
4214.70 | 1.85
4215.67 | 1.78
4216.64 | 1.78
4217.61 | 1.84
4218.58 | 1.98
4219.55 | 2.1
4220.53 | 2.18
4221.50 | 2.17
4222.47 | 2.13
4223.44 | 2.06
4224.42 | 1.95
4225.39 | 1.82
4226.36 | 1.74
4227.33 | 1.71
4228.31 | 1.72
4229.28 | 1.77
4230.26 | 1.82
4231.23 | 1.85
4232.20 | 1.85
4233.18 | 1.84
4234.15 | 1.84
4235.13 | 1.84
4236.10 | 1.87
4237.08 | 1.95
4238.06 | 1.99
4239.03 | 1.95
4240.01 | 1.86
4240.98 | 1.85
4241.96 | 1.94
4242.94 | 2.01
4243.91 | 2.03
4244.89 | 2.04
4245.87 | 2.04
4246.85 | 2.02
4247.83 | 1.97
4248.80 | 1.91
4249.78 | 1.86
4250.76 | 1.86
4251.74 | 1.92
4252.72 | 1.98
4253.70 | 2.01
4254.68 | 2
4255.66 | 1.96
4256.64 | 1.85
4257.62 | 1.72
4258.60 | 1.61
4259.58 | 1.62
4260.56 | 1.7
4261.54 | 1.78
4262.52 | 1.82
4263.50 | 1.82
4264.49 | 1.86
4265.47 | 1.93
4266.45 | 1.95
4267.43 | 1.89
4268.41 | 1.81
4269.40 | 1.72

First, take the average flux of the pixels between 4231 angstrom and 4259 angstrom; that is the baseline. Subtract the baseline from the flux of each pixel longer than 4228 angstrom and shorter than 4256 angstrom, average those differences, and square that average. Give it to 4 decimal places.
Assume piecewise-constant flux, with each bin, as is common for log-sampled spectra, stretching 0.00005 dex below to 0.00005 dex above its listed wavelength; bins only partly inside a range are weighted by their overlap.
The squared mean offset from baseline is 0.0000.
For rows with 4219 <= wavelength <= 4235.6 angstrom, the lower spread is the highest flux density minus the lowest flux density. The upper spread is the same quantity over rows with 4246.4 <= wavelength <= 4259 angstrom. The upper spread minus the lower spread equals -0.060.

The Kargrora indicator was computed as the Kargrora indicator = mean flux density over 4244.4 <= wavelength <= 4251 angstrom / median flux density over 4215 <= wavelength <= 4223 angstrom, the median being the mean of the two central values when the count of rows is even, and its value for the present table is 0.96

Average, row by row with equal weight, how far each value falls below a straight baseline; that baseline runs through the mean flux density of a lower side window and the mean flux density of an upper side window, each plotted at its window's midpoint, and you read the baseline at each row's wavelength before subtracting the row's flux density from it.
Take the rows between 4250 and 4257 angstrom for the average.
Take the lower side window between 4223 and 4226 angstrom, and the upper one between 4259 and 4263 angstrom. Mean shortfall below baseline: -0.17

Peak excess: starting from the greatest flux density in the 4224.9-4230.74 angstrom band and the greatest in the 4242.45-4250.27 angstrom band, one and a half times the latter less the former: 1.24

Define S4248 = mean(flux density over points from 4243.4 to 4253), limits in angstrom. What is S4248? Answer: 1.96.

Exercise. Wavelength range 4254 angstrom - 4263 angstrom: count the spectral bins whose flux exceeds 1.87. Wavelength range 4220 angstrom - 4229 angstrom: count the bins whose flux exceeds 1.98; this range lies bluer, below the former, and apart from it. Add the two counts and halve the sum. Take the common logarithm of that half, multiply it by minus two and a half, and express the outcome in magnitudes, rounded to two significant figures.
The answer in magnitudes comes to -1.2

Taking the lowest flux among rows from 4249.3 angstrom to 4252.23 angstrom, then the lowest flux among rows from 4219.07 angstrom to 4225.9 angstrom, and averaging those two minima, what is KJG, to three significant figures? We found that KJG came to 1.84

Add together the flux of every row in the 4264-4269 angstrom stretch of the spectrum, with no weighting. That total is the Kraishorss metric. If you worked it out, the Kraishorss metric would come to 9.4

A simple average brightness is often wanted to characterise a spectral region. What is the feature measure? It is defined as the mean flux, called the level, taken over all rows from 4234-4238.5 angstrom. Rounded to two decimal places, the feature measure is 1.90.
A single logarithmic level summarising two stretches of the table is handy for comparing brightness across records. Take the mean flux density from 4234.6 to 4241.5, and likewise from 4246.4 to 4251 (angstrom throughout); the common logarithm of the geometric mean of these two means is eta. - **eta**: 0.282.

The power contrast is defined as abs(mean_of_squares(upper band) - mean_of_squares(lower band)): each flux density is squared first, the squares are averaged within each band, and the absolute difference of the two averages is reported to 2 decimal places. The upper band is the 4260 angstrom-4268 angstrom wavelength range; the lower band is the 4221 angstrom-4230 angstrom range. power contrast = 0.22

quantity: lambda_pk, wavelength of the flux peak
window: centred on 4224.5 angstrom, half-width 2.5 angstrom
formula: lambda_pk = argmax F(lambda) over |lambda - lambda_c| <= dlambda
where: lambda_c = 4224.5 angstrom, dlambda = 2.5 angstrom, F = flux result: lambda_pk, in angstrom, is 4222.47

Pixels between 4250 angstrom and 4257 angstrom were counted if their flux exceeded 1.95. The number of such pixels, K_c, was 4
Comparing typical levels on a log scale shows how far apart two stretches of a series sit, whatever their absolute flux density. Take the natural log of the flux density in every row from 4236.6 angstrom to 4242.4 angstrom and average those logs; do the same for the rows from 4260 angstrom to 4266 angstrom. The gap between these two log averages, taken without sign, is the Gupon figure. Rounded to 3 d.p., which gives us 0.057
